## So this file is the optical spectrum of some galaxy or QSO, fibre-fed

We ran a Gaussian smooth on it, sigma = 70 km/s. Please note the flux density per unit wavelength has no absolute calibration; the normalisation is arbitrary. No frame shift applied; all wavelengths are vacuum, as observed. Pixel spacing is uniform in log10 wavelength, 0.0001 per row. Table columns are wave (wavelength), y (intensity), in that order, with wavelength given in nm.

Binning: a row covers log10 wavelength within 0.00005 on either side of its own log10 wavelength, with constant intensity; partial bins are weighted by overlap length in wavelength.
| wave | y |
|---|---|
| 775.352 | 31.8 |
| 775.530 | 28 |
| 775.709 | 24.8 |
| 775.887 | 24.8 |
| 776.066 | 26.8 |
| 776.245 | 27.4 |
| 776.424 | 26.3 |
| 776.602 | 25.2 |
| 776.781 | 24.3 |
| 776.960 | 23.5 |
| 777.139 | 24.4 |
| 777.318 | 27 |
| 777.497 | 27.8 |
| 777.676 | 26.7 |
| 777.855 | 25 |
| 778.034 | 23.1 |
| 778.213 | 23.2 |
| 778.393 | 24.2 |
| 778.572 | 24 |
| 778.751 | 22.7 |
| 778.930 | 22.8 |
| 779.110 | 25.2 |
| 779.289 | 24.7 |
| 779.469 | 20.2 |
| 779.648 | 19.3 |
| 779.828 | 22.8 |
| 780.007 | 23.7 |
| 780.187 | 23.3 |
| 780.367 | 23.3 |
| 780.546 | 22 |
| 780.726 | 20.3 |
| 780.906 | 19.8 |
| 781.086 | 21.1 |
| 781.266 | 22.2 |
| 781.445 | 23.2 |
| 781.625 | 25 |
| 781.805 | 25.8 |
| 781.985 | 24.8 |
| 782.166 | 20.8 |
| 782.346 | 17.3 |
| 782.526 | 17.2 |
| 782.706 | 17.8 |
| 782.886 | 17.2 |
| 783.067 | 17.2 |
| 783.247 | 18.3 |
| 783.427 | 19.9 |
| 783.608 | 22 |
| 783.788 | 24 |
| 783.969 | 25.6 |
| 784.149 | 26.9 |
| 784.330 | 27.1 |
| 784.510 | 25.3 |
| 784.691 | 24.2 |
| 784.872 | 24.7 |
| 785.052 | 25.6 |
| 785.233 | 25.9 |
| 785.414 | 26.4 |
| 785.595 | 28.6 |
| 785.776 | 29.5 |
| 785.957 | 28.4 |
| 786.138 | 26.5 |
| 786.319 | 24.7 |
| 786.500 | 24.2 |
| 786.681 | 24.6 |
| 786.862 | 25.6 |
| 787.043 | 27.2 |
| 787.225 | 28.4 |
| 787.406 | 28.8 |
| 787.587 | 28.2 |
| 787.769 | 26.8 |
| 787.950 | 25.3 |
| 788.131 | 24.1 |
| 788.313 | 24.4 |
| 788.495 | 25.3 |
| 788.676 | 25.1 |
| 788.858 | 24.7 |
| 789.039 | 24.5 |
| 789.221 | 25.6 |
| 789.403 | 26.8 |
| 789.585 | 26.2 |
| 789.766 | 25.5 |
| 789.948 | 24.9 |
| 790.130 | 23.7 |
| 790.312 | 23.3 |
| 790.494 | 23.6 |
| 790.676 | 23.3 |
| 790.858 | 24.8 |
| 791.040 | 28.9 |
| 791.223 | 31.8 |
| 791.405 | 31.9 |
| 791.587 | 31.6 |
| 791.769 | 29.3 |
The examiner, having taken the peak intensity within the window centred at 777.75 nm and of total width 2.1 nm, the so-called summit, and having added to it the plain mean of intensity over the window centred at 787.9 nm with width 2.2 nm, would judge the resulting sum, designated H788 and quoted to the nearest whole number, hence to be 54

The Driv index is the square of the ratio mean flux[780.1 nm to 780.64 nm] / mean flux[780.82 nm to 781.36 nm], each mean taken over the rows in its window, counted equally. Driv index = 1.2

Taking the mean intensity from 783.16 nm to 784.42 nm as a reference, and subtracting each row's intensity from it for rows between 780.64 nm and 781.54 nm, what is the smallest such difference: 0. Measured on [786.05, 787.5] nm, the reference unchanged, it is -5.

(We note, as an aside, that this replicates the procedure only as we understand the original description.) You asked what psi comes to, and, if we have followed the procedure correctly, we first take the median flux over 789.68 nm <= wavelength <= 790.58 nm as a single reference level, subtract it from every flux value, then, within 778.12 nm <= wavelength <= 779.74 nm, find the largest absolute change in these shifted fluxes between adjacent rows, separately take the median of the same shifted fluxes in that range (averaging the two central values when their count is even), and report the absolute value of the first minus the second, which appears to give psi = 5.0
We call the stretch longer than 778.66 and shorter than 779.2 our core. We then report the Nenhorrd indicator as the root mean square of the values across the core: 23.6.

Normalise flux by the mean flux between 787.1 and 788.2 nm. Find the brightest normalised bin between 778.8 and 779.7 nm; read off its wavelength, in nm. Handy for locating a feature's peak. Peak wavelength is 779.110 nm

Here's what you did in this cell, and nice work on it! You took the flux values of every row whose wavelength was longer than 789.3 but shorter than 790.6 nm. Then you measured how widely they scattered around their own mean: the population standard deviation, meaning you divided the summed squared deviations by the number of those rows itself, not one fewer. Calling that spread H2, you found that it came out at 1.3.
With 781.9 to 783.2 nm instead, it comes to 2.7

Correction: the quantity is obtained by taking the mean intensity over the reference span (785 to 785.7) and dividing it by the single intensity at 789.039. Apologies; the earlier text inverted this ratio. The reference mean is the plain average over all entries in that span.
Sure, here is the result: 1.09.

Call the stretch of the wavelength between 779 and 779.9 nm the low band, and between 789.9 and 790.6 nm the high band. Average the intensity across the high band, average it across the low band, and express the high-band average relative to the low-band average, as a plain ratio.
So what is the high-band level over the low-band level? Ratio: 1.1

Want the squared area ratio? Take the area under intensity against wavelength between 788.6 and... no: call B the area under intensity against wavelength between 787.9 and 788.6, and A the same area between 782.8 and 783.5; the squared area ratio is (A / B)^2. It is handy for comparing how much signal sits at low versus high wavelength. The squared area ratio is 0.5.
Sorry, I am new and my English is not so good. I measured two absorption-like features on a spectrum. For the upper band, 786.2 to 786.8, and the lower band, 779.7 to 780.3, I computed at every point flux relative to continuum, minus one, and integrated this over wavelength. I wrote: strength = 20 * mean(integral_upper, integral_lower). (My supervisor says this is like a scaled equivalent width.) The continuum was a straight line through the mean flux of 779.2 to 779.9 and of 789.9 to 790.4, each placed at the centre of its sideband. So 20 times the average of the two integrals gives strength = 0.7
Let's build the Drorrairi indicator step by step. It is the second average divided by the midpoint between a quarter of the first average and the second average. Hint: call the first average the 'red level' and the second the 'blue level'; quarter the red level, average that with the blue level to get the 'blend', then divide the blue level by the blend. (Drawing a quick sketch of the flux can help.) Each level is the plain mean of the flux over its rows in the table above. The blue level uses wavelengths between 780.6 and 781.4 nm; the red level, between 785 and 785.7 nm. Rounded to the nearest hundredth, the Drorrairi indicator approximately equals 1.52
